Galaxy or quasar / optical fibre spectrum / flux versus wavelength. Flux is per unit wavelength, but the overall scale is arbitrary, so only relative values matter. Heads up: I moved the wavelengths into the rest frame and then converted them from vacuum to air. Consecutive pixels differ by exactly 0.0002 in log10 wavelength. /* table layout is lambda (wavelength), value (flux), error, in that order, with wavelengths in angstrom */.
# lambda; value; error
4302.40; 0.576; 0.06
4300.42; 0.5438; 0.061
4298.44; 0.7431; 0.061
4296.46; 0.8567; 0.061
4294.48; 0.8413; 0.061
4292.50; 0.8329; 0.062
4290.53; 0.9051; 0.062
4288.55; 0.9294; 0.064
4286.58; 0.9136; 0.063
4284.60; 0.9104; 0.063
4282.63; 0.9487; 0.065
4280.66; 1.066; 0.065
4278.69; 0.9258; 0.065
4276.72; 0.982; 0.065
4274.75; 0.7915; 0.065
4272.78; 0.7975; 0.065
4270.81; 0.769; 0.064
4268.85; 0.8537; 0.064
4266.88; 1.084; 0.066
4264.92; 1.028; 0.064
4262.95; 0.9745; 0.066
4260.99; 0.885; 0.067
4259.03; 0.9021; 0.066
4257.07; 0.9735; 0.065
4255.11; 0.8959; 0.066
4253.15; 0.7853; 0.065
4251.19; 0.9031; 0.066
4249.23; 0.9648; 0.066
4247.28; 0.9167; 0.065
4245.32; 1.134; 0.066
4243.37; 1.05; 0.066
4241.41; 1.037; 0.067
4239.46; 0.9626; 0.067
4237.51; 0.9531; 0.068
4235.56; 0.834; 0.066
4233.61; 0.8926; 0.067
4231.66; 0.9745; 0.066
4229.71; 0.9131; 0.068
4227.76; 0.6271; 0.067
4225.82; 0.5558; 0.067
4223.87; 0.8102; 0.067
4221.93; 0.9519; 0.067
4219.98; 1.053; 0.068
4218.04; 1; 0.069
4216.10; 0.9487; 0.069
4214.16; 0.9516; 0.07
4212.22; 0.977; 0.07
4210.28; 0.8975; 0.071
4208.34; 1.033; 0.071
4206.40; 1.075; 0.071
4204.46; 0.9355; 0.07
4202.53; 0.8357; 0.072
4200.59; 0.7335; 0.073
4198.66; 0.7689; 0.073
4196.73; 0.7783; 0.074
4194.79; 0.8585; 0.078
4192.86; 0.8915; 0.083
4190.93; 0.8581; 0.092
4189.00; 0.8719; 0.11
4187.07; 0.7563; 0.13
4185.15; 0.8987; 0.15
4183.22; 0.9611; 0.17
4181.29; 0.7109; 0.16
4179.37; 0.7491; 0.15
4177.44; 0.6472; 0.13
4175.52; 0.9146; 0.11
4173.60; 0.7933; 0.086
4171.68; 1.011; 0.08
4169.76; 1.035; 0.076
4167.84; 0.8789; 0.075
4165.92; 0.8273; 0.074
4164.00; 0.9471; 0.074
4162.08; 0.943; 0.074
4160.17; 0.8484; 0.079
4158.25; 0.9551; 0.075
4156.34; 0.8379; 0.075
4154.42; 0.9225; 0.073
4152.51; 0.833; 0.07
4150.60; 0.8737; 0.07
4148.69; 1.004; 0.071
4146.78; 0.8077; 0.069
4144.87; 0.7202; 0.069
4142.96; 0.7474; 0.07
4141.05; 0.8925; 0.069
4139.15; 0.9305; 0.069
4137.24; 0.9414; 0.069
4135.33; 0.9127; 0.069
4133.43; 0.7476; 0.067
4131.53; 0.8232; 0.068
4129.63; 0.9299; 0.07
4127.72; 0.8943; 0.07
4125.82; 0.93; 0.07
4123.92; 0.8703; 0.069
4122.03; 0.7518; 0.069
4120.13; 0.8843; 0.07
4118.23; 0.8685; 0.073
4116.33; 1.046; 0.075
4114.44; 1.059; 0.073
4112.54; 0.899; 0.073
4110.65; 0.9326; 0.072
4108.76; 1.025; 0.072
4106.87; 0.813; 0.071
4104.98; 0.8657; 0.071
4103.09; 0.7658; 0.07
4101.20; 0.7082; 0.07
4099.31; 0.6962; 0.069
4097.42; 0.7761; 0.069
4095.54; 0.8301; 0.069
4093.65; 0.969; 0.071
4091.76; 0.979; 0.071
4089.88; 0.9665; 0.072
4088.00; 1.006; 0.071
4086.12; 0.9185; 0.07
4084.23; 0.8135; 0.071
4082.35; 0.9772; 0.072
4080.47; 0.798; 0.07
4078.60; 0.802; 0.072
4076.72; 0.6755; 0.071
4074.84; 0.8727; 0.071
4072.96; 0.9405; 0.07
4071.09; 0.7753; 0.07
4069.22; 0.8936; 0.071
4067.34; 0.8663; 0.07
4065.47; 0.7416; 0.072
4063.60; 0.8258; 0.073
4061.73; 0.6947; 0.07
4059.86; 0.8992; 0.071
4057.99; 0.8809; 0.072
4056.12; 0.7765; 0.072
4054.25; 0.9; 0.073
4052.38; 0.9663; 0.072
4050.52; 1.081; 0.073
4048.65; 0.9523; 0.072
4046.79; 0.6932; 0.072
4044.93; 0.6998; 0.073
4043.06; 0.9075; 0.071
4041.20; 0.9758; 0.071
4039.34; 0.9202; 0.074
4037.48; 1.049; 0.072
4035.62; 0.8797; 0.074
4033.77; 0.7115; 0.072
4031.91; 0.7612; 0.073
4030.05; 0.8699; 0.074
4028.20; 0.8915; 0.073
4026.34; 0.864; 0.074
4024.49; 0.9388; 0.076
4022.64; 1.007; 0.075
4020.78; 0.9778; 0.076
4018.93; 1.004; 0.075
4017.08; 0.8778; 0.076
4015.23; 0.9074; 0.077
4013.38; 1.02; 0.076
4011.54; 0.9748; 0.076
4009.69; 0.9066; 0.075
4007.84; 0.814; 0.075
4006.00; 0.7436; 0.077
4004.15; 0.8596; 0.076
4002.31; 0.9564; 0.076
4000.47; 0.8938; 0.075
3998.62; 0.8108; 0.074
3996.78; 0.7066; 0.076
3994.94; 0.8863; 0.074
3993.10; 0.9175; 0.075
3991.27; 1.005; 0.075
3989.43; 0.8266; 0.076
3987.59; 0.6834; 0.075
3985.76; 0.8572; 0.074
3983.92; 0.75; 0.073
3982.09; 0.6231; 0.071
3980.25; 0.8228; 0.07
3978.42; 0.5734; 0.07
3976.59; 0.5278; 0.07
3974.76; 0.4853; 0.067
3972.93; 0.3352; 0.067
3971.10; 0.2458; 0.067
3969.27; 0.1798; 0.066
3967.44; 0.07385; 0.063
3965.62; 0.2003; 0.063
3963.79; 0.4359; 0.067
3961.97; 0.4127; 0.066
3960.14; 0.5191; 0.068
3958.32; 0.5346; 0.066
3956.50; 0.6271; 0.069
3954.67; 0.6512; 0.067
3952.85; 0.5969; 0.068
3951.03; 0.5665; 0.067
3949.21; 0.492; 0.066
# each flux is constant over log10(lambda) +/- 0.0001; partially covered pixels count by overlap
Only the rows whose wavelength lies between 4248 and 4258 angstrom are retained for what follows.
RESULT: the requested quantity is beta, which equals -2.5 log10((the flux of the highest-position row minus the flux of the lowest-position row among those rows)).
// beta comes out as 5.2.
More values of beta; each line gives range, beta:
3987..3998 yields 4.1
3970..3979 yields 1.2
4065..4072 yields 3.7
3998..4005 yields 3.3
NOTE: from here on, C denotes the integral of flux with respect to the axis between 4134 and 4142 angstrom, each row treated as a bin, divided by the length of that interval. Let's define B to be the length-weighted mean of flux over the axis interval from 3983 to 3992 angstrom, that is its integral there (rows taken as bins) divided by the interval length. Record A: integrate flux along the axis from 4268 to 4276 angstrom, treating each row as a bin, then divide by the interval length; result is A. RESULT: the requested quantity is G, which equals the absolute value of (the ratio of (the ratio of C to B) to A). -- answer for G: 1.37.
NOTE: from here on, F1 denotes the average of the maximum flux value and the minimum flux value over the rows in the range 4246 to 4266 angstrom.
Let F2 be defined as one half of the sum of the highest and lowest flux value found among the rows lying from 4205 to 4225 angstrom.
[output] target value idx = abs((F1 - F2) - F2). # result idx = 0.98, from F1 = 0.91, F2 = 0.94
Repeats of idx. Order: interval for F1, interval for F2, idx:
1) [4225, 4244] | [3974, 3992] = 0.69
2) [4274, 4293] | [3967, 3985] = 0.03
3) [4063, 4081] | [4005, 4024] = 0.96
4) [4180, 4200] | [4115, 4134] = 0.96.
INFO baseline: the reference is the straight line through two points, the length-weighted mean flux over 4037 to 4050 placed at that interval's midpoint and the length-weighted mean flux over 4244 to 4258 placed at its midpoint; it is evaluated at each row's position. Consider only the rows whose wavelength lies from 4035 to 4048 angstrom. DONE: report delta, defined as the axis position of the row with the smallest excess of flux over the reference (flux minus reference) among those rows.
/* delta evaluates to 4046.79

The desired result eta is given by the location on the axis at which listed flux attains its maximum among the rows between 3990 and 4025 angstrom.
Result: 4013.38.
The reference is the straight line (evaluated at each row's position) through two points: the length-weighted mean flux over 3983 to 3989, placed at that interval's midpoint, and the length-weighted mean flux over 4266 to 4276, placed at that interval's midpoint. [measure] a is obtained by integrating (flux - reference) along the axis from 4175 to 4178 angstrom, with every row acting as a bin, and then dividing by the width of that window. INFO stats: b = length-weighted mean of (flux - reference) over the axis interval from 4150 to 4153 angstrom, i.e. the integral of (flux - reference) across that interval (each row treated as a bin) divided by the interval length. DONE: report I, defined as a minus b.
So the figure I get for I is -0.083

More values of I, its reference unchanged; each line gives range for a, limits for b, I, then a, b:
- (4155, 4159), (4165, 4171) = -0.019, 0.07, 0.092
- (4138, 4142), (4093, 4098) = 0.041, 0.10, 0.054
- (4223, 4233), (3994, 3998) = -0.092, -0.07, 0.026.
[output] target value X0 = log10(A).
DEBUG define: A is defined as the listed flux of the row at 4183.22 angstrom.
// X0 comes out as -0.02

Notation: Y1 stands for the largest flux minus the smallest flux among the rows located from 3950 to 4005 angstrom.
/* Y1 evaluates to 0.93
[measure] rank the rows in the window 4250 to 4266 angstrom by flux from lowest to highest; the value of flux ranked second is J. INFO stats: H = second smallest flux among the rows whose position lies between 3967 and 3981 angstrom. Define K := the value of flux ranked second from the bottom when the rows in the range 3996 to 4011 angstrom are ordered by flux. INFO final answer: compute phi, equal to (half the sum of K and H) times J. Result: 0.41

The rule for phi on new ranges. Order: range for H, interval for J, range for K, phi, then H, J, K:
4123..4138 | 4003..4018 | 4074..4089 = 0.66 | 0.8232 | 0.814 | 0.798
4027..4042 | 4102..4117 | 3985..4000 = 0.60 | 0.7612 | 0.813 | 0.7066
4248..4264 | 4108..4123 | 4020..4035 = 0.71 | 0.885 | 0.8685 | 0.7612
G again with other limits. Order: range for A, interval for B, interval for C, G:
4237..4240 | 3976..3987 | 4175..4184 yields 1.18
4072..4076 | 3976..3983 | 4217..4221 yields 1.79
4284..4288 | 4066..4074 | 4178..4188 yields 1.03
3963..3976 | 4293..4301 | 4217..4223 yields 4.61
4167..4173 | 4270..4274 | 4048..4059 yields 1.22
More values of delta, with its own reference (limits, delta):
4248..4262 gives 4253.15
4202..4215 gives 4202.53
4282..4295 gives 4292.50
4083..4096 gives 4084.23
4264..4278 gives 4270.81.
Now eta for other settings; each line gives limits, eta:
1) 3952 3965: 3954.67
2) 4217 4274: 4245.32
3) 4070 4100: 4088.00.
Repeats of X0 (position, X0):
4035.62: -0.06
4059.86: -0.05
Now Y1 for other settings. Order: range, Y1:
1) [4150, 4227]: 0.52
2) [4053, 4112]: 0.35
